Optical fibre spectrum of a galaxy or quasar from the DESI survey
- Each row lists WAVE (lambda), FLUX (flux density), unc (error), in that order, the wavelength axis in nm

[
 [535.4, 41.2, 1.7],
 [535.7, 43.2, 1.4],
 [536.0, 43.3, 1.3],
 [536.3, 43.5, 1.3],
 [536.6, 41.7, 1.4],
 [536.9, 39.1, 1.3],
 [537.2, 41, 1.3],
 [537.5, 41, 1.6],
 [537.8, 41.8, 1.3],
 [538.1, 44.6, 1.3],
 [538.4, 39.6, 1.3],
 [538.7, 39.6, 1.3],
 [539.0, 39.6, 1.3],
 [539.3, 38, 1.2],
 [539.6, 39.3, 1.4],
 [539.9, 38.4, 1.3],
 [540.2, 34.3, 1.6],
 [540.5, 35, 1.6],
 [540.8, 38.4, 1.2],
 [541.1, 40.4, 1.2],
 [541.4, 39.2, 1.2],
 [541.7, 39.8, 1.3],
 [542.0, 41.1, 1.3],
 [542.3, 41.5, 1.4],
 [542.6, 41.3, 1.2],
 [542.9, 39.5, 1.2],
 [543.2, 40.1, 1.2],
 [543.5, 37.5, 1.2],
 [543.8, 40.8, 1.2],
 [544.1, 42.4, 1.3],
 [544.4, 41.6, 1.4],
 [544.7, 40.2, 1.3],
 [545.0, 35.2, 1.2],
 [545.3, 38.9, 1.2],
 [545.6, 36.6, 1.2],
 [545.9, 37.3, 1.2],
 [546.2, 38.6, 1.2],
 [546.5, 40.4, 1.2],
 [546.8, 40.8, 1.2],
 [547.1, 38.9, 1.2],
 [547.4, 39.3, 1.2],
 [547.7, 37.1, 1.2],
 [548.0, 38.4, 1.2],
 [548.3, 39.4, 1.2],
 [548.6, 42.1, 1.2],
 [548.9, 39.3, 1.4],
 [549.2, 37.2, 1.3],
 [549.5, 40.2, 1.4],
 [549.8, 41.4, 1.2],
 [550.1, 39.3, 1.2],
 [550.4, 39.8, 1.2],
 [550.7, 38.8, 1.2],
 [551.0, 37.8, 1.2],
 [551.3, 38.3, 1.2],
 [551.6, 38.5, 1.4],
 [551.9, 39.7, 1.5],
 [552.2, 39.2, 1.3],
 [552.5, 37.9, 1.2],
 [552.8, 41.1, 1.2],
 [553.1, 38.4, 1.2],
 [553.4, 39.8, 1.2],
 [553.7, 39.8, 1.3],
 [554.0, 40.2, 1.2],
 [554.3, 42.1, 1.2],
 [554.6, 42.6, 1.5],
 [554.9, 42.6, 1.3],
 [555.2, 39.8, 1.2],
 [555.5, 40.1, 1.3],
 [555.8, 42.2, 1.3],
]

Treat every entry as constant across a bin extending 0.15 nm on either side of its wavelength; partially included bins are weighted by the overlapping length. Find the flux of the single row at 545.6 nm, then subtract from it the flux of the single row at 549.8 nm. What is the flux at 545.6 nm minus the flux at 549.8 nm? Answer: -4.8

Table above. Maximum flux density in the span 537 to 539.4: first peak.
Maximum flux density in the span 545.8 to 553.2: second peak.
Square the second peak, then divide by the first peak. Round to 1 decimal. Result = 39.7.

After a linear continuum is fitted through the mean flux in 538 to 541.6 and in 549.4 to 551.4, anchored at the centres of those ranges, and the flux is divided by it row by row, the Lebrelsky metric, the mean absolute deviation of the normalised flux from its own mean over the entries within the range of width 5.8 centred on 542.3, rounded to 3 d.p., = 0.045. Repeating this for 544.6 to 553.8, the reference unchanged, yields 0.028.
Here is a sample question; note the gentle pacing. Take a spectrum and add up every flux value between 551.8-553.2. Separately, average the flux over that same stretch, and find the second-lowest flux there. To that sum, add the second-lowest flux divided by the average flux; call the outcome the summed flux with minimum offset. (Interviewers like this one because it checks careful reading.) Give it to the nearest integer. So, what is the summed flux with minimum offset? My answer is 197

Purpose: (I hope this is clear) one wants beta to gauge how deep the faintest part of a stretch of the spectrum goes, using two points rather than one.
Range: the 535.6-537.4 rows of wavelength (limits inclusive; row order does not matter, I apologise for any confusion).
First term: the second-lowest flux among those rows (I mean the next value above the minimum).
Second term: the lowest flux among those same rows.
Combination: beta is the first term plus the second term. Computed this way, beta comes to 80.1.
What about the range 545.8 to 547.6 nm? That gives 75.9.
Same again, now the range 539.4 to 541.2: 69.3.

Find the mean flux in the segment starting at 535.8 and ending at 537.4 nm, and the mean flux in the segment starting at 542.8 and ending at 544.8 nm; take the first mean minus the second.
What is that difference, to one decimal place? 1.4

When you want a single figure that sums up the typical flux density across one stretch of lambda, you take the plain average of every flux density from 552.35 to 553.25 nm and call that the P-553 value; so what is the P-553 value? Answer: 39.1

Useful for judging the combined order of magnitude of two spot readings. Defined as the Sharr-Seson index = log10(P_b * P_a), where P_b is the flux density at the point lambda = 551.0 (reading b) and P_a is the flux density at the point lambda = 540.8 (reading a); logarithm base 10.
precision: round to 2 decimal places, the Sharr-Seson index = 3.16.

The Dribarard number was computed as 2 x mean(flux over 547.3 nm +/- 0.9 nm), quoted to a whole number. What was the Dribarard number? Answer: 78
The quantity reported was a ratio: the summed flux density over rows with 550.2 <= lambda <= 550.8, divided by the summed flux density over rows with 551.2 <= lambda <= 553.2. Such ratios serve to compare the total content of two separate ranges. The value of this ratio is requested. 0.3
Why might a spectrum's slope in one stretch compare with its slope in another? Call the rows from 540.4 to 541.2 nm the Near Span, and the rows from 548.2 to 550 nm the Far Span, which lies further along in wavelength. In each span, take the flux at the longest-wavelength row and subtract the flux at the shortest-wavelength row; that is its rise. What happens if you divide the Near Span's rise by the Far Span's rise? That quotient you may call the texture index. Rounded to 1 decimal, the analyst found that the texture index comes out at 2.7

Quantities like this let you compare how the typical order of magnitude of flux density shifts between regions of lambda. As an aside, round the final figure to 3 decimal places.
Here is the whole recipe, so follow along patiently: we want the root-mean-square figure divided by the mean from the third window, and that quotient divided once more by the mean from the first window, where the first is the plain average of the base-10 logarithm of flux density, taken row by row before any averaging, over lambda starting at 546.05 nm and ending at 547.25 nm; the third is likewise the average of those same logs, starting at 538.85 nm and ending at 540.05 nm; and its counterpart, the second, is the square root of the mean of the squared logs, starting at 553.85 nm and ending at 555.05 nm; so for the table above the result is 0.639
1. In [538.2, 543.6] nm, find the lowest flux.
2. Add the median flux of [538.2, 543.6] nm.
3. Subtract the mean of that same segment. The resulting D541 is 34.8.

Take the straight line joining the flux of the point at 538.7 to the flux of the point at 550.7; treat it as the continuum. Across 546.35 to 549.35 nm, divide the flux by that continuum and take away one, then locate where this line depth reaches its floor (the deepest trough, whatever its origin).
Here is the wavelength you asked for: 547.7 nm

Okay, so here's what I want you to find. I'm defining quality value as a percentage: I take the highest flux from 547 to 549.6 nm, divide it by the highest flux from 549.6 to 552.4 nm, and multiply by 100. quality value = 102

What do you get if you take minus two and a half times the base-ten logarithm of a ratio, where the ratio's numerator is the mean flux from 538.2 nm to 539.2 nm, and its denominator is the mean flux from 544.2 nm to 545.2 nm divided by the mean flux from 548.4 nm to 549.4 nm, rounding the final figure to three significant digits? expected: -4.01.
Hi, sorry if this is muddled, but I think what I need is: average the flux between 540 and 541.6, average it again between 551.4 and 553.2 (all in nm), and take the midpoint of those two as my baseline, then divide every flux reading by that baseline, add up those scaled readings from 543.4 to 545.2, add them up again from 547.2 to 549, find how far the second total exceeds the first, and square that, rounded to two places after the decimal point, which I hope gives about 0.00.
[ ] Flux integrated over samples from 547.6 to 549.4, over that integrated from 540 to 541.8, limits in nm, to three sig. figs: 1.03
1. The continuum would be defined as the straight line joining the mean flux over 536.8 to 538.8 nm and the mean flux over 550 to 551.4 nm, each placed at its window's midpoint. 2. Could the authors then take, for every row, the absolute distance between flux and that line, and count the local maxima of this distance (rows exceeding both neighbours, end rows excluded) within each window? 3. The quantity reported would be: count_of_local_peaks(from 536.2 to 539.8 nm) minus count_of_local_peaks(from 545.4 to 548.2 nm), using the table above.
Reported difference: 1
